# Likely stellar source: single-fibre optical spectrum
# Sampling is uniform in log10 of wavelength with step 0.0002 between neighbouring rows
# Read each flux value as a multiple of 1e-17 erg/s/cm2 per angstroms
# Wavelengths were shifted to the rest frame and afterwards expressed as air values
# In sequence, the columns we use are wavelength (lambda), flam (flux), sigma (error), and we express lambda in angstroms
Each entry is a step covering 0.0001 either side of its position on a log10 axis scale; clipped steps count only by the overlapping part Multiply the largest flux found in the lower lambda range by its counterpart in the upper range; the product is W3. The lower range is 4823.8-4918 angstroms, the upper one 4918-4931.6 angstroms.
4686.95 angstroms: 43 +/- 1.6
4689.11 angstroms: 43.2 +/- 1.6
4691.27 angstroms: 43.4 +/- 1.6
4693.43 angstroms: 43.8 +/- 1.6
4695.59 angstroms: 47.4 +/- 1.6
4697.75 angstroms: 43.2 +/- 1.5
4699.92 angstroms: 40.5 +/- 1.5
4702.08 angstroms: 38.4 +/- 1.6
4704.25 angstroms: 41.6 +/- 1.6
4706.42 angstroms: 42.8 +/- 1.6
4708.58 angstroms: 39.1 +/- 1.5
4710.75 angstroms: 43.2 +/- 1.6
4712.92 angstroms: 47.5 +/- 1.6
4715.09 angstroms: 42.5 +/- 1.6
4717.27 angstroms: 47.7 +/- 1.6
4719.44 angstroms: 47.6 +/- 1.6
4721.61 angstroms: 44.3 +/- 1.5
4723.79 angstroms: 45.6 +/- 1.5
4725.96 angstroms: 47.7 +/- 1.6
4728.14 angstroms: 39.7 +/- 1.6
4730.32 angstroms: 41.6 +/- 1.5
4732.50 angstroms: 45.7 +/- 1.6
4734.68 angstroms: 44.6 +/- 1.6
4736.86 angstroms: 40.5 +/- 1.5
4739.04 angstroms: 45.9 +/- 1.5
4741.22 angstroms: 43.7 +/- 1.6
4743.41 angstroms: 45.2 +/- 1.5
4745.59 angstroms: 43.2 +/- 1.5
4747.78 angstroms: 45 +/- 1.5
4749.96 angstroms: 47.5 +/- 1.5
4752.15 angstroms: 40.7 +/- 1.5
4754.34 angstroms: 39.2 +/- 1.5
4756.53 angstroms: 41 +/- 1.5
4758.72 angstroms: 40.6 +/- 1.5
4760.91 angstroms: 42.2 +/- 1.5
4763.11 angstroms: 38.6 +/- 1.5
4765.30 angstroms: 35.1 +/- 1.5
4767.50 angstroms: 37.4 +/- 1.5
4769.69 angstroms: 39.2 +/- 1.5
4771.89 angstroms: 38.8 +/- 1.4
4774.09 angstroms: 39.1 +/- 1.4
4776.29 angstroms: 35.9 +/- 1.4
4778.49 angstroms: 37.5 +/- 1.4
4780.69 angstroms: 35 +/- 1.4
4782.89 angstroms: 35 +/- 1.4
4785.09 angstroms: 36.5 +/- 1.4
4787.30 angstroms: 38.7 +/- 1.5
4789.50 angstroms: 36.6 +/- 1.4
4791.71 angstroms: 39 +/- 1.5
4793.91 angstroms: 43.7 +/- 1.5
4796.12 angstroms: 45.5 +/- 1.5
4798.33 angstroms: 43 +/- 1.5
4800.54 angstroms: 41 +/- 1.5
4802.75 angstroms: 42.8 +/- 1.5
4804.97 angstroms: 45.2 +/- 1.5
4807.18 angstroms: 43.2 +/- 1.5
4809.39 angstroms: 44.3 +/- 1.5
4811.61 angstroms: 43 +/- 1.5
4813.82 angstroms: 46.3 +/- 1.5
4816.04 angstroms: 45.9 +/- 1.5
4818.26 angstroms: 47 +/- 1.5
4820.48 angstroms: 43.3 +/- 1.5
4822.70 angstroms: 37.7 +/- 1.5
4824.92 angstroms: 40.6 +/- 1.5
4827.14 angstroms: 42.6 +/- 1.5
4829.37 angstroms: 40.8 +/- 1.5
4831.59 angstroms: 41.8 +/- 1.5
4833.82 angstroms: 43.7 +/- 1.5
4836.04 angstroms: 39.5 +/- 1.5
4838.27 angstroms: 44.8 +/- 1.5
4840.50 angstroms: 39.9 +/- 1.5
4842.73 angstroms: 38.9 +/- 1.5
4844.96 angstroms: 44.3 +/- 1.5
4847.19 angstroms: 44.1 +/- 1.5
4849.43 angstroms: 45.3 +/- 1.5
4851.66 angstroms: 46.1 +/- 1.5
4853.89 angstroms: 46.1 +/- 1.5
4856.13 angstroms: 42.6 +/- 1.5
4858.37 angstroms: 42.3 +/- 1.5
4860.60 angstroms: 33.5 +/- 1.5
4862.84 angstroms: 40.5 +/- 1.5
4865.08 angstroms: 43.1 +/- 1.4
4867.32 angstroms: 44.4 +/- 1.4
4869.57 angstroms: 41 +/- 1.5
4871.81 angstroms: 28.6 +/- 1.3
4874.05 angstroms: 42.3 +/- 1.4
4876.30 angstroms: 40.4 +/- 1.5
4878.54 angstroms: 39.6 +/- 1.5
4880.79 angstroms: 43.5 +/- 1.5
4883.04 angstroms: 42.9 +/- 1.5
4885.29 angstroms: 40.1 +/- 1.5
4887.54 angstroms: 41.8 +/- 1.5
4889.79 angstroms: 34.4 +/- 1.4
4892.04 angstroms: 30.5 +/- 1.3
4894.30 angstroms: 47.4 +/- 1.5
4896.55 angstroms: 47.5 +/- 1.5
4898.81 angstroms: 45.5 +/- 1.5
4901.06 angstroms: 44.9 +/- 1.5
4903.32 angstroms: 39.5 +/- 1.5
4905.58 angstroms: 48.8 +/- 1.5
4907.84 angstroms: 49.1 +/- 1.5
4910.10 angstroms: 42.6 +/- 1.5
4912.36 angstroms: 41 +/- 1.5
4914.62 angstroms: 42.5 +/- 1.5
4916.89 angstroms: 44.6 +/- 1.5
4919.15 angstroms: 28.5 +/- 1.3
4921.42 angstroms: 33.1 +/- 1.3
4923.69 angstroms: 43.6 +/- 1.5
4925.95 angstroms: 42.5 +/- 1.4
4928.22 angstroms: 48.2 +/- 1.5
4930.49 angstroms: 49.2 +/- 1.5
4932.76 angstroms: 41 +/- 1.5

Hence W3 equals 2416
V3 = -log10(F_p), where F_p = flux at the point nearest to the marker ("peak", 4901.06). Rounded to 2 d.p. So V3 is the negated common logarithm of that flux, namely -1.65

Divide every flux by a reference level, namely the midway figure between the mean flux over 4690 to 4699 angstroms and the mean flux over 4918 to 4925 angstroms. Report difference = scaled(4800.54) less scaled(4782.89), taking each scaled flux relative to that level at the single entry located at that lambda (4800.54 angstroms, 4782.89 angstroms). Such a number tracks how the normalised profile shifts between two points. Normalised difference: 0.15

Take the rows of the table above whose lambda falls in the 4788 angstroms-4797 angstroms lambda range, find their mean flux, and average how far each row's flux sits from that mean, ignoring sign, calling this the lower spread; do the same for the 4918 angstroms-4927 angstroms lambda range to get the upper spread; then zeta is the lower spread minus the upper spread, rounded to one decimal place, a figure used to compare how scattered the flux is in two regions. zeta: -2.7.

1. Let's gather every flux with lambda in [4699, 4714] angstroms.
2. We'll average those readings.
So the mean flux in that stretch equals 41.9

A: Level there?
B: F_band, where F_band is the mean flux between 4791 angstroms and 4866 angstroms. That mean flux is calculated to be 42.7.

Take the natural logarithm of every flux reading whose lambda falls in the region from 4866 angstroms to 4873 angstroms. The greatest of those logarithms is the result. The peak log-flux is 3.793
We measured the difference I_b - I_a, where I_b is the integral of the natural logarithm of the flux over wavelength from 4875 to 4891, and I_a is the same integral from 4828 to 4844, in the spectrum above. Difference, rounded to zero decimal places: 0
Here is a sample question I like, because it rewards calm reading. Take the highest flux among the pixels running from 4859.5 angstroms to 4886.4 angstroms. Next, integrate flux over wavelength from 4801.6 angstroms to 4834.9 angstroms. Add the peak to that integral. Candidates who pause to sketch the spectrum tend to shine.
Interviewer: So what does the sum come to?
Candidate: 1483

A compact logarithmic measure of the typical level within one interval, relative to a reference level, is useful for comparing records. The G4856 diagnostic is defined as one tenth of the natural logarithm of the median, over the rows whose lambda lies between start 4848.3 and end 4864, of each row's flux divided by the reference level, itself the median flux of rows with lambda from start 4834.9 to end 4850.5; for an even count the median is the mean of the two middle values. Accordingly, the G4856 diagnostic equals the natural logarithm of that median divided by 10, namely -0.0035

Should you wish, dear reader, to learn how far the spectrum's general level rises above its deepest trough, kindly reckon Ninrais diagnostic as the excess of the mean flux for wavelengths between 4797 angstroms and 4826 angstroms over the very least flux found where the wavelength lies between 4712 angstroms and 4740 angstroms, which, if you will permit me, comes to 3.6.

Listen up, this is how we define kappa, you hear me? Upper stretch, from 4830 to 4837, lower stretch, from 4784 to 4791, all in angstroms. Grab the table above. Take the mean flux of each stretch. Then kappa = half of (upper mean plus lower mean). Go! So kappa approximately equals 39.5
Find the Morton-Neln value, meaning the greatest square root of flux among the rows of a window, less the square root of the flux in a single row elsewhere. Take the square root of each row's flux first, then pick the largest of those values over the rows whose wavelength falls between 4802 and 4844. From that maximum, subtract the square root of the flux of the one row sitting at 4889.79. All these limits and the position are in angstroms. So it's 1.0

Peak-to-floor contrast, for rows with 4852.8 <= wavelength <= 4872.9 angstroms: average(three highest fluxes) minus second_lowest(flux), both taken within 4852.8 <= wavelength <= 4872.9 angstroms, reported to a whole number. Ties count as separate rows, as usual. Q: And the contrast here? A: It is 11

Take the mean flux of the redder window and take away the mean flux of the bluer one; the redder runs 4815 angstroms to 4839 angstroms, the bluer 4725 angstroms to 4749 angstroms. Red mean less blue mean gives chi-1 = -1.4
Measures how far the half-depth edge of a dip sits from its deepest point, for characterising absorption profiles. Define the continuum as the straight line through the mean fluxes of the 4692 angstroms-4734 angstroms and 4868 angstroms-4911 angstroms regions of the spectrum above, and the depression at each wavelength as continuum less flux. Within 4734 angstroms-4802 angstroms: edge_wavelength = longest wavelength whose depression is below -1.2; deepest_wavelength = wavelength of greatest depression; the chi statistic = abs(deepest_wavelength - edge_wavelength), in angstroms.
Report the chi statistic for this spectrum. 30.8 angstroms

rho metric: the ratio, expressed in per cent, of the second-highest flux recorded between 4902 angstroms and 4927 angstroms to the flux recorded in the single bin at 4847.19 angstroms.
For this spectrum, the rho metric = 111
